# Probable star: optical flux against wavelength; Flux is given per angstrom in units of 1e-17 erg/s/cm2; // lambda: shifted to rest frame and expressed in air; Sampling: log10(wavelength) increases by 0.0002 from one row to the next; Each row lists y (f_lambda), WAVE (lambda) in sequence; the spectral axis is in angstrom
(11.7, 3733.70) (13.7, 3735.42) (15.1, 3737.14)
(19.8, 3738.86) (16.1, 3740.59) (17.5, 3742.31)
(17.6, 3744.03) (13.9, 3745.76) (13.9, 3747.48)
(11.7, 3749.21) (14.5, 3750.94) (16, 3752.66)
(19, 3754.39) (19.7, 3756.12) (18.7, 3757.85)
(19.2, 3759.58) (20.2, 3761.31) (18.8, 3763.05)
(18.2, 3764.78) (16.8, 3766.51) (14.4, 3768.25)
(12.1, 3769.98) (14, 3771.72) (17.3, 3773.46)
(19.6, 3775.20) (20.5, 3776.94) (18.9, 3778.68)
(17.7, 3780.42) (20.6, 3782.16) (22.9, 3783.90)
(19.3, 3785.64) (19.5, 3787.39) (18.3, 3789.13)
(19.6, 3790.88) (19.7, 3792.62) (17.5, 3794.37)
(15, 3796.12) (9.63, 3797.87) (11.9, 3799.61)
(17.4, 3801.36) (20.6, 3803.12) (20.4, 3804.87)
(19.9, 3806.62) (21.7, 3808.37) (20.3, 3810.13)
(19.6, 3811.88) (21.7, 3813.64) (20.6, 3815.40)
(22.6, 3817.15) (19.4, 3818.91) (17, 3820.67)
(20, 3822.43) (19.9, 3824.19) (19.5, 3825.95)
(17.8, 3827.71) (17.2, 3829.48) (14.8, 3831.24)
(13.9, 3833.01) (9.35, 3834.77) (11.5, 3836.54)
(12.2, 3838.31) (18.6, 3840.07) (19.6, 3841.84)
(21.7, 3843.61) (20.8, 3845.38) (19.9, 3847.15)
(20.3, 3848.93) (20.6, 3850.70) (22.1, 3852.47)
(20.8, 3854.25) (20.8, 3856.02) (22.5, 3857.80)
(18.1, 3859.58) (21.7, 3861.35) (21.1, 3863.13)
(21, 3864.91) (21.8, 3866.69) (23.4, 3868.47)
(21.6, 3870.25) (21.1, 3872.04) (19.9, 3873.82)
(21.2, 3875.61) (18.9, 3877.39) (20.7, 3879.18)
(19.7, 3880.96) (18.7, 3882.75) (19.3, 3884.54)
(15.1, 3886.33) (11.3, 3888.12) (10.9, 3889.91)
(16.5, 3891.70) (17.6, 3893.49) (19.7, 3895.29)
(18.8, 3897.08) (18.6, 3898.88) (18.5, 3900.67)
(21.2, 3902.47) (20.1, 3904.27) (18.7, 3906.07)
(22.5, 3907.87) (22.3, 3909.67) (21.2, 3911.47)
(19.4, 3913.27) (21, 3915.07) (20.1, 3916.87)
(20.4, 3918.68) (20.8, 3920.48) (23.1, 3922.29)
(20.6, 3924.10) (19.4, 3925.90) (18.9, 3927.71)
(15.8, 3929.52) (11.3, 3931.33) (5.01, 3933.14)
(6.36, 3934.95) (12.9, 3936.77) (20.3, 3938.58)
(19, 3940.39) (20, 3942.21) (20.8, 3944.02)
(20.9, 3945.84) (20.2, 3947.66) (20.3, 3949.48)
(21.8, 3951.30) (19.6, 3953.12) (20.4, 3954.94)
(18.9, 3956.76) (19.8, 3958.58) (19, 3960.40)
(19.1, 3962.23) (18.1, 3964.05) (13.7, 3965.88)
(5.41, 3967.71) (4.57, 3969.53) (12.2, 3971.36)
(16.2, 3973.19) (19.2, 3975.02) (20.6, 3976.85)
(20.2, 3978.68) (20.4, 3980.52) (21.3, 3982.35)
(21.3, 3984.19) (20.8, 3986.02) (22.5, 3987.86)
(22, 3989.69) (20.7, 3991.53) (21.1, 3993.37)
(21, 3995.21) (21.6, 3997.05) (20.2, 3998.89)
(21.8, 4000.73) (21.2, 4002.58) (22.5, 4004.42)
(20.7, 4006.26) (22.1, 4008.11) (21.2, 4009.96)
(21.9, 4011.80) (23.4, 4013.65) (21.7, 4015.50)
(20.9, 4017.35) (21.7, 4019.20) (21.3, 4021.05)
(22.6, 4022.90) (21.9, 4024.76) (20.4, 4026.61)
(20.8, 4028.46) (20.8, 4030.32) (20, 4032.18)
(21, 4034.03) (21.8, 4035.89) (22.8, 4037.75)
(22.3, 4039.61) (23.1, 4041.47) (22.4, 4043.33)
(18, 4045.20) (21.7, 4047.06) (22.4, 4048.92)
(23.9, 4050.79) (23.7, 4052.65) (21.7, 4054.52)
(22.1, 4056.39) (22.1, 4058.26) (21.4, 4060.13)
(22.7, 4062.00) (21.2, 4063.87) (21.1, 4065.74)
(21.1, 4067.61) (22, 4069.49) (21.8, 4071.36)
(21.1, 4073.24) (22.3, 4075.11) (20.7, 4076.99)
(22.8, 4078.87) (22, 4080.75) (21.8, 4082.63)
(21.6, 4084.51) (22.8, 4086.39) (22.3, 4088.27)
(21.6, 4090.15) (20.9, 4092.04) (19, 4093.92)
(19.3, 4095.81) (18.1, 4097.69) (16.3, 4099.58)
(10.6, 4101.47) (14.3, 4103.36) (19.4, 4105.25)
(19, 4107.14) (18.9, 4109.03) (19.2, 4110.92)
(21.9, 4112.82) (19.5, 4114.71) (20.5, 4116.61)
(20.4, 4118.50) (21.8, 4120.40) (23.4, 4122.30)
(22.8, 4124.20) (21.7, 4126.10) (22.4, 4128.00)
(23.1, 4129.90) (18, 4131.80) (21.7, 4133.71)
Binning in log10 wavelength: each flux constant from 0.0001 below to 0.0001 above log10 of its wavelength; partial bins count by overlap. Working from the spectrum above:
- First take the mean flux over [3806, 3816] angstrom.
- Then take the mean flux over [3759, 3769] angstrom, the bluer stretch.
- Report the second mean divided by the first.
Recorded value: 0.87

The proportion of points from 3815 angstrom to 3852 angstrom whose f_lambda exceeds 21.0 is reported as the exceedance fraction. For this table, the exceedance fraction 0.10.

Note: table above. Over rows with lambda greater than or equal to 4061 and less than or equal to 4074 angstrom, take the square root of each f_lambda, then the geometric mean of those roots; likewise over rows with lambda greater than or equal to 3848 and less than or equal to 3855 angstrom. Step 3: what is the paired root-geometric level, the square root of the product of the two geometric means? 4.6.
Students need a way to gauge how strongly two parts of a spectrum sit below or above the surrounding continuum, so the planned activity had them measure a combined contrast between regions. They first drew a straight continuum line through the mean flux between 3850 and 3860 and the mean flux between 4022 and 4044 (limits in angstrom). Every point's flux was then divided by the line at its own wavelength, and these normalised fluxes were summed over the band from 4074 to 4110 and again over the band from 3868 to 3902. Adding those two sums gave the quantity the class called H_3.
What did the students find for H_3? 33.8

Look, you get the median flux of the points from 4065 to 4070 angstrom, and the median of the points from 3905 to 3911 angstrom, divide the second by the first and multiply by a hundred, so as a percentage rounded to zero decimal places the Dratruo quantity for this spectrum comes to 106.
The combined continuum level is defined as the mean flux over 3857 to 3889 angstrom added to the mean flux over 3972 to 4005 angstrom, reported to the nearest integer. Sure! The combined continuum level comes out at 41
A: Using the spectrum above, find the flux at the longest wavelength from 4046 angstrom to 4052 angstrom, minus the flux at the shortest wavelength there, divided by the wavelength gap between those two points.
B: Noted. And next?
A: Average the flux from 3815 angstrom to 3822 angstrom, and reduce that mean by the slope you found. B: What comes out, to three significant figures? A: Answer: 19.3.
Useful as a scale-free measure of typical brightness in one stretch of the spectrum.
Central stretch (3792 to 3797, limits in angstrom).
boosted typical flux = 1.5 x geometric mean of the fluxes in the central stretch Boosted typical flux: 26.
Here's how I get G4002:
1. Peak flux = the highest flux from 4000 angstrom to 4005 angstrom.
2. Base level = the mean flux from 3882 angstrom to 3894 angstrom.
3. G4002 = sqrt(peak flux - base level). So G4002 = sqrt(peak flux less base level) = 2.6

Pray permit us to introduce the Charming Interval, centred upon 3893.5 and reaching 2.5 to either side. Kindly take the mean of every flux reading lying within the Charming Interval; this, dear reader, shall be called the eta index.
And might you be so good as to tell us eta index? 17.9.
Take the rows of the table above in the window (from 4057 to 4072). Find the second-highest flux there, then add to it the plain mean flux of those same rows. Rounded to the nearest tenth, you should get 43.8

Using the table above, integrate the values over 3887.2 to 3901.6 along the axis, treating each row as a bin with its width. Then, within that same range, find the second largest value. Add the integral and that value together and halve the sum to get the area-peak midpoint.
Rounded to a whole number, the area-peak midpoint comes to 128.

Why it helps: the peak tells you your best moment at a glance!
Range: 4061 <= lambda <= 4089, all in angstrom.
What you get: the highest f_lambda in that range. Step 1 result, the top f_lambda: 22.8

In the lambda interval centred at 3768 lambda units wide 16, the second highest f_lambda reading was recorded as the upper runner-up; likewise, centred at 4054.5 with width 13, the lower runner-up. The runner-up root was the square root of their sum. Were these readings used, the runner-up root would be 6.58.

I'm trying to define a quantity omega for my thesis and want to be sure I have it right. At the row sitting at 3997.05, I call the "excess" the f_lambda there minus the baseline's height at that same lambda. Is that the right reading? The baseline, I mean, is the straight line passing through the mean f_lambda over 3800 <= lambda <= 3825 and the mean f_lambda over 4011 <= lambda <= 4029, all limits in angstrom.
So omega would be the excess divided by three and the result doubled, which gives 0.08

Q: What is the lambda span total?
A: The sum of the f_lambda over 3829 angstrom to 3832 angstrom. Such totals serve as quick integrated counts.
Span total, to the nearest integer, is 32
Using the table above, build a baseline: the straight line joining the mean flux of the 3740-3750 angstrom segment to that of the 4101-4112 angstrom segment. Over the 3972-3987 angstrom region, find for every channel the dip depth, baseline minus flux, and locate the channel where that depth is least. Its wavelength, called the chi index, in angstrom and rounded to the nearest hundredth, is 3982.35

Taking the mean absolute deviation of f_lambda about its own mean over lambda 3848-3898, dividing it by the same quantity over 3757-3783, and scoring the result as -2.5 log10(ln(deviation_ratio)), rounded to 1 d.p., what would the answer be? 2.7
